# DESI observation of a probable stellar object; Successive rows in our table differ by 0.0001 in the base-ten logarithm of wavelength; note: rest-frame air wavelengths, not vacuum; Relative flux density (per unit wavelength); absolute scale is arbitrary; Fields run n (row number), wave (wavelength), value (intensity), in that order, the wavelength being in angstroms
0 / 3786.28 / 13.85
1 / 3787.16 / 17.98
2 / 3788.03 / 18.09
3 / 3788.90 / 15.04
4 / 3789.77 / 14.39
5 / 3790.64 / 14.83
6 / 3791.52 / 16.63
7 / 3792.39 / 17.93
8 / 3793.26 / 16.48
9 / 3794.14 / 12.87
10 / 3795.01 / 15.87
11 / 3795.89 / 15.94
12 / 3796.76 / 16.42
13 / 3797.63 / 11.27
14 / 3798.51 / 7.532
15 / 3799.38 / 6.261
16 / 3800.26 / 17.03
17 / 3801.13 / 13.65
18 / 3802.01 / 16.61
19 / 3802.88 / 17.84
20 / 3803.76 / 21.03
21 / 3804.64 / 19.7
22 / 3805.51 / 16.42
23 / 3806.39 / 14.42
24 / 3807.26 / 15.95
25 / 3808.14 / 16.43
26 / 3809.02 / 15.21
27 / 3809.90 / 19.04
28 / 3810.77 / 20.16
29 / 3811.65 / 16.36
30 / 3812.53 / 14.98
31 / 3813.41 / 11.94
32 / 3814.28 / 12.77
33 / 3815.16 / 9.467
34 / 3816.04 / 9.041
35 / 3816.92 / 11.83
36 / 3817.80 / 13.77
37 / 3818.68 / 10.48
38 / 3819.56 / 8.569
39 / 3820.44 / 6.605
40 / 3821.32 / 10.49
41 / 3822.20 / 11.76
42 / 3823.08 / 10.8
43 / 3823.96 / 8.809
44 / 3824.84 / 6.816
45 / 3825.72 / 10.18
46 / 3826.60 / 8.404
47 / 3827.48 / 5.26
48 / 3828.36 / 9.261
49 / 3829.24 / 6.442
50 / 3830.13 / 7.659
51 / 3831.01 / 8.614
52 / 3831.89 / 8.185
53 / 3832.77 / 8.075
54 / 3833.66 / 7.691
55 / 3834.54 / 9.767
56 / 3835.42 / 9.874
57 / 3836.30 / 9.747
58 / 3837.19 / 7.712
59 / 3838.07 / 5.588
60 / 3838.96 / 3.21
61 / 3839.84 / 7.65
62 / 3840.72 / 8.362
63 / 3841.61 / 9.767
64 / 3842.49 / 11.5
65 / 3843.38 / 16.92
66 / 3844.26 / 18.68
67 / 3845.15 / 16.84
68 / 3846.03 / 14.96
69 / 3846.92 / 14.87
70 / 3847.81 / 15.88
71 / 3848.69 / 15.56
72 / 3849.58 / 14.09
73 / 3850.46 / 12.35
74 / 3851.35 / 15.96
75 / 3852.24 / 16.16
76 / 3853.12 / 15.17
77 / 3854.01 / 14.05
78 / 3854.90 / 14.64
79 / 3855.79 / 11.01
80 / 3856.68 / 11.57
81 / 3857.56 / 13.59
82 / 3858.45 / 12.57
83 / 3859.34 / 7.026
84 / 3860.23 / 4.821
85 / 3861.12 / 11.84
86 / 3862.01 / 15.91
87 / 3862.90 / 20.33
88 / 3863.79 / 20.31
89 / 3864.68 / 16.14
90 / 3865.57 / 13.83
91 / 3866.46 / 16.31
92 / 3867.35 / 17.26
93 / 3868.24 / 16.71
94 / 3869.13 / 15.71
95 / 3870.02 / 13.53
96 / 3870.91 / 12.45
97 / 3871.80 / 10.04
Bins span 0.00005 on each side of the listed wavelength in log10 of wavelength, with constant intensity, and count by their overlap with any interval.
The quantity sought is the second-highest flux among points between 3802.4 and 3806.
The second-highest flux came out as 19.7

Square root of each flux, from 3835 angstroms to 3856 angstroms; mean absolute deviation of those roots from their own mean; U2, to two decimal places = 0.51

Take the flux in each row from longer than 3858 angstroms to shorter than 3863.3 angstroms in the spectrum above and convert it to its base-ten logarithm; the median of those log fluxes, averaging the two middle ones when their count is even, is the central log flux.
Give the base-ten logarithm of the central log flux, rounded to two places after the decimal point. 0.04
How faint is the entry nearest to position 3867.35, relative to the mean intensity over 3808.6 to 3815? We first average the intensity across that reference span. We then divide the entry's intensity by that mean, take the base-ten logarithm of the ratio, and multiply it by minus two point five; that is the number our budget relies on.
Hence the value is -0.1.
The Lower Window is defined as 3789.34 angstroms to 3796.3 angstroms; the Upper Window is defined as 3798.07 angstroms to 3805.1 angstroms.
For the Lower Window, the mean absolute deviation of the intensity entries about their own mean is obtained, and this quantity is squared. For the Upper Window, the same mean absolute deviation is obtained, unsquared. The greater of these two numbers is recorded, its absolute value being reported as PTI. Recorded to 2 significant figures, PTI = 4.4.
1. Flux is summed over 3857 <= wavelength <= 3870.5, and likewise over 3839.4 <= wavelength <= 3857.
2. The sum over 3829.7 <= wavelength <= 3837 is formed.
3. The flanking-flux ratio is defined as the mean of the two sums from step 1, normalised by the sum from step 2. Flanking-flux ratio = 3.5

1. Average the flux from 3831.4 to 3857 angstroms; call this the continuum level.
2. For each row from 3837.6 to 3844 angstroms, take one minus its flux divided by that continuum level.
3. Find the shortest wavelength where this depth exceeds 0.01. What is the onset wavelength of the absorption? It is 3838.07 angstroms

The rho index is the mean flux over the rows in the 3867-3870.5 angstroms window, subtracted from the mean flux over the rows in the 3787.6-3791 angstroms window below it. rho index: 0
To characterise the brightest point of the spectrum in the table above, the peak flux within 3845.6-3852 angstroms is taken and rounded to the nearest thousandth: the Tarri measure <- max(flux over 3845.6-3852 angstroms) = 15.960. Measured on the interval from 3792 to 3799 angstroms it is 17.930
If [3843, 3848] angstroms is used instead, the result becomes 18.680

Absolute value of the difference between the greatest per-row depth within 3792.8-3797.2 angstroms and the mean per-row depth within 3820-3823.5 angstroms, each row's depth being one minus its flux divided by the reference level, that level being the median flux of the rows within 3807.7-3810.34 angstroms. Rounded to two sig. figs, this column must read 0.18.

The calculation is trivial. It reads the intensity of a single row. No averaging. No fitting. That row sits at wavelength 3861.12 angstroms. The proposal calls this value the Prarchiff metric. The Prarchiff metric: 11.84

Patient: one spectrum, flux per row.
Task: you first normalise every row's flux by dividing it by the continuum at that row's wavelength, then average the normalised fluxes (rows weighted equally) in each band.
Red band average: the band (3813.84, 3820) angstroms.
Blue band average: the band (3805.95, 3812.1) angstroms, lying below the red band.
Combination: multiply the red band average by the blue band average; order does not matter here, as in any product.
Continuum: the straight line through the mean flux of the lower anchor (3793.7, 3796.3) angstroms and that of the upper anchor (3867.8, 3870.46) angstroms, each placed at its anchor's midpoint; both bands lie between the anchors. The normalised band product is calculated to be 0.81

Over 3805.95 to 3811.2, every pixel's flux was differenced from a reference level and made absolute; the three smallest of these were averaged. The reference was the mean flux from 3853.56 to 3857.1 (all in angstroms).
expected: 2.4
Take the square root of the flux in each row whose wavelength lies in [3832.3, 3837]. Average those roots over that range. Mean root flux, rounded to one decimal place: 3.0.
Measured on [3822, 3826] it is 3.1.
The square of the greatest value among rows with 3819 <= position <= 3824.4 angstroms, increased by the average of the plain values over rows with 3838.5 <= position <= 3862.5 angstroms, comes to 151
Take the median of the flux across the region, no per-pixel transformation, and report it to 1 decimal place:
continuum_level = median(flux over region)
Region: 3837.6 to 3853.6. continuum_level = 14.9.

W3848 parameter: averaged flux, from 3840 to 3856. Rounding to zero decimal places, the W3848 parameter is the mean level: 14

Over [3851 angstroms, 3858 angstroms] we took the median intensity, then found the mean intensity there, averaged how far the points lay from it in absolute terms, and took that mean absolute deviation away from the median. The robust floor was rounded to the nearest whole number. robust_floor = 13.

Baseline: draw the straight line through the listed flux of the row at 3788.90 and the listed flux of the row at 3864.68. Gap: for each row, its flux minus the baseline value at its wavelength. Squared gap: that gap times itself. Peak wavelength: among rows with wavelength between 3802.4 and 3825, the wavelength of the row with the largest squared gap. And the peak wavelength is 3820.44 angstroms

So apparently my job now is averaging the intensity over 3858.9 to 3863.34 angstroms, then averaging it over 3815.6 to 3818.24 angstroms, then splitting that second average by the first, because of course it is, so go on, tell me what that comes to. 1.0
